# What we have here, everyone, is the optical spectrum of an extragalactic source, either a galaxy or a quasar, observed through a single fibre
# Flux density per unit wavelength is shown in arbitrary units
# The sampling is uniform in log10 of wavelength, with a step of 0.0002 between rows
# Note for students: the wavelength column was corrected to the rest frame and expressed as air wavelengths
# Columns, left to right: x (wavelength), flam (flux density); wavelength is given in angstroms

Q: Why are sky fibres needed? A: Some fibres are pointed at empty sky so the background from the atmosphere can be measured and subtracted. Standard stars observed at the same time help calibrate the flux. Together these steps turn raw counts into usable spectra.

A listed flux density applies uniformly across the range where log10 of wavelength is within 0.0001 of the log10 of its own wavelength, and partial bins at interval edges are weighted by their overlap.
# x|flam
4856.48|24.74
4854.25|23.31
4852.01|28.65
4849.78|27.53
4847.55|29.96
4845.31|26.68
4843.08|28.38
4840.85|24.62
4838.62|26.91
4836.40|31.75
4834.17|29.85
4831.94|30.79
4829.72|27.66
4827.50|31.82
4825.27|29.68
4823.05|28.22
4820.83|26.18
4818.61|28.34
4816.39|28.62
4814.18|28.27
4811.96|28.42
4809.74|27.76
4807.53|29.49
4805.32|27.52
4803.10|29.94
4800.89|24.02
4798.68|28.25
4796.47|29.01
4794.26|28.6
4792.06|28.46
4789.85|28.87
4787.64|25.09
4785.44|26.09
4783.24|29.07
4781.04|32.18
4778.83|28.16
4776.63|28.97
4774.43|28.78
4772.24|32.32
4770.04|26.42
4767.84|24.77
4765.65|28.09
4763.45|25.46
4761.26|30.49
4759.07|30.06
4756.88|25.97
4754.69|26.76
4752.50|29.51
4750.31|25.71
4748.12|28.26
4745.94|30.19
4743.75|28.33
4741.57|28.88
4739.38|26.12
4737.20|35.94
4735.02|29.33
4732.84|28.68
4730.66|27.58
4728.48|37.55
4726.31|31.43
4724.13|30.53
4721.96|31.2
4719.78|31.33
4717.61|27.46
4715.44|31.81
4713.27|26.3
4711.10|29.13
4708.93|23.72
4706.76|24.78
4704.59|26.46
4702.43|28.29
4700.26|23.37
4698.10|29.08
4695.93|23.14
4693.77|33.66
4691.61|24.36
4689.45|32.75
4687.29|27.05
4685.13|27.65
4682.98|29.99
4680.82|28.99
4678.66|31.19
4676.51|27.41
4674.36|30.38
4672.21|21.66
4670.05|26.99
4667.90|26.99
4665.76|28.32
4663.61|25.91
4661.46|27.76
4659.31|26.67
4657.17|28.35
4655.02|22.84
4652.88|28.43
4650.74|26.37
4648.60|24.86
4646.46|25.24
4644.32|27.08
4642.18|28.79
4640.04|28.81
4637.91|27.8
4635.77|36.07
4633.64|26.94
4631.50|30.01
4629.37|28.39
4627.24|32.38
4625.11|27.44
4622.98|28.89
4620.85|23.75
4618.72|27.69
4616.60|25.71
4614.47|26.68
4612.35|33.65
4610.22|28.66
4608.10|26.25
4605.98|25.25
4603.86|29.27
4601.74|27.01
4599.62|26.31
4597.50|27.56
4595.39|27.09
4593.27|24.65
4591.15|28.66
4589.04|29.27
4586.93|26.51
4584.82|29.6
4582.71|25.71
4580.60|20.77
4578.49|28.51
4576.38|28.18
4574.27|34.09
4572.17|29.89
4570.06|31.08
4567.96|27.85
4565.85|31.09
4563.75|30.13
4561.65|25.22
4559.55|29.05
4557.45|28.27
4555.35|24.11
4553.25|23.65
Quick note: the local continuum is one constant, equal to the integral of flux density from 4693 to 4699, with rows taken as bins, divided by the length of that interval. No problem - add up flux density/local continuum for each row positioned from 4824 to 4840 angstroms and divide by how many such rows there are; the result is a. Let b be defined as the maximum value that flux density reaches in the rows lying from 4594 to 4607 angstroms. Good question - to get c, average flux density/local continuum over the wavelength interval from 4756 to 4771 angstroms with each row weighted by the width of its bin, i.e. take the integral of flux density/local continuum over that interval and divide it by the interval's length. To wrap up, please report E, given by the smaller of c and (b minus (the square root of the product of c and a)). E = 0.966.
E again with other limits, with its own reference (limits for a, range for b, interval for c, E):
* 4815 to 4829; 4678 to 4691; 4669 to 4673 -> 0.863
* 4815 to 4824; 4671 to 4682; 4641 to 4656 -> 0.927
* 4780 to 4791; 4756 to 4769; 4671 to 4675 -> 0.901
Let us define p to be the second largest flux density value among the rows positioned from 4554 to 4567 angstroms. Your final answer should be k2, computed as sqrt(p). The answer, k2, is 5.49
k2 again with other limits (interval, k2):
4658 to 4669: 5.27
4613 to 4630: 5.37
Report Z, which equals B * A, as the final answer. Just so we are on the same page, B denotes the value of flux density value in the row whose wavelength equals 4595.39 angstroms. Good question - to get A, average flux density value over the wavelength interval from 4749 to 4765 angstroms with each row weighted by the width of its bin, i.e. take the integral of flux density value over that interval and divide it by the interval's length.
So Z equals 751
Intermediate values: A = 27.7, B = 27.09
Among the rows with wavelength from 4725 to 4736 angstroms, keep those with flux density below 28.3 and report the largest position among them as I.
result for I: 4730.66 angstroms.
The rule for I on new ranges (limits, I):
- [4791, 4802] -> 4800.89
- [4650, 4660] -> 4659.31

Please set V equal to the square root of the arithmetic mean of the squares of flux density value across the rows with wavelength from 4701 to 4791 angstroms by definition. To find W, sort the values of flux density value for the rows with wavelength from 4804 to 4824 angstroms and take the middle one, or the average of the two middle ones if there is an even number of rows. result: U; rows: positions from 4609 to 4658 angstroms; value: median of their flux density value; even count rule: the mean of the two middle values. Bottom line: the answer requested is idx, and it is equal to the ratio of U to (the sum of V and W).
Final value 0.487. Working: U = 27.8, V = 28.8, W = 28.3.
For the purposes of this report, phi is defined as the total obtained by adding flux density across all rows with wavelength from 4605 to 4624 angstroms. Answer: 247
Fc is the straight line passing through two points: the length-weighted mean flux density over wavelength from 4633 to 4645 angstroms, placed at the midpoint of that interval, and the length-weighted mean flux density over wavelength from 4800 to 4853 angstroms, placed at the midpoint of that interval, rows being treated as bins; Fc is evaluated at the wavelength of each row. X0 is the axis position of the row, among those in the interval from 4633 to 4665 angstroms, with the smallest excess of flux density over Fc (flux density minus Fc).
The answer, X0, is 4655.02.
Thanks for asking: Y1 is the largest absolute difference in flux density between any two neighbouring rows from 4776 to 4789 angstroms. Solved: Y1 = 4.0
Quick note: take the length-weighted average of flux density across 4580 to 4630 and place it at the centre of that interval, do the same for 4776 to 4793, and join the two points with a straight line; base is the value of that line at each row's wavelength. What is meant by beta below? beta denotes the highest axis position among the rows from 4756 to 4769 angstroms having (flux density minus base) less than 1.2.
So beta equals 4767.84 angstroms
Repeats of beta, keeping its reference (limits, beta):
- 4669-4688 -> 4687.29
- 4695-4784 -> 4783.24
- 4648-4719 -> 4717.61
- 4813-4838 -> 4829.72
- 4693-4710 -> 4708.93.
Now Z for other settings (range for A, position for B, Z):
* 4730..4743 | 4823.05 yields 831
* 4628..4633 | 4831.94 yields 899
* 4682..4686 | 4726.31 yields 908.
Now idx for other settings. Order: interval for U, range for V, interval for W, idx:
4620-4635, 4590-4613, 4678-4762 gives 0.501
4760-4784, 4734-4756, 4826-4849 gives 0.495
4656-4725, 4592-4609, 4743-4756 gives 0.504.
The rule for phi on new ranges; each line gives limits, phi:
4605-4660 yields 723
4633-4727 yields 1227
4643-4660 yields 210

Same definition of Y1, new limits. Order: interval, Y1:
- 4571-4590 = 7.7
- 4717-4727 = 3.9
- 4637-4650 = 1.8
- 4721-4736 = 10.0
